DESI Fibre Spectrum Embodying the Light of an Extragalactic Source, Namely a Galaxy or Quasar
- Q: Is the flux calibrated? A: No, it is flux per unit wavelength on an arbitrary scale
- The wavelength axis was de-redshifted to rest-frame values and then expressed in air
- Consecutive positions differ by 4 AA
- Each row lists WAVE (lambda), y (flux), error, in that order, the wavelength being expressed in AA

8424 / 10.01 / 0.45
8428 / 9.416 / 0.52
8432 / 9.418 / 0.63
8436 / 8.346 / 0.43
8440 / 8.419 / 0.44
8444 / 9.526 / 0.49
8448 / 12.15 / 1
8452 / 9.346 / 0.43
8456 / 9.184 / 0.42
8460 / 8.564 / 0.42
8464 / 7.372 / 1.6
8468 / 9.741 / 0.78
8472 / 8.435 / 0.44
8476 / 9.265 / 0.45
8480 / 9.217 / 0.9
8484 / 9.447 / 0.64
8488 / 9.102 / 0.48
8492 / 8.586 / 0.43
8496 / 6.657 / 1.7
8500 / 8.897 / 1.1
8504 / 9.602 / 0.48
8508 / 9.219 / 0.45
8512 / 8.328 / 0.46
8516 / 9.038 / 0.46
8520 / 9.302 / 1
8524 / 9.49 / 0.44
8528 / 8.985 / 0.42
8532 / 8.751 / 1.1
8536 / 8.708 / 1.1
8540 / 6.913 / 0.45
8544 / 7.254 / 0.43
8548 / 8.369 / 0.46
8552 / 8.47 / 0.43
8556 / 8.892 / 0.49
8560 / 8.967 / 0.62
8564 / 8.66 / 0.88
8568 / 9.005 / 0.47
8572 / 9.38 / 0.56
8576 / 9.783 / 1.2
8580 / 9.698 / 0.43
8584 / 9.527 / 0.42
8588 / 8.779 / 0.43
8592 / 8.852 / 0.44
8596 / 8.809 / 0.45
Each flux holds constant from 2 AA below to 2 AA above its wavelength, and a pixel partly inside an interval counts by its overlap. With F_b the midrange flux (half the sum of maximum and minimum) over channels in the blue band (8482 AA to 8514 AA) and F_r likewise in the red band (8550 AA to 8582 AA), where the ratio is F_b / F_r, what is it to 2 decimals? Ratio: 0.89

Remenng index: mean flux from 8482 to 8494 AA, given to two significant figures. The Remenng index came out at 9.0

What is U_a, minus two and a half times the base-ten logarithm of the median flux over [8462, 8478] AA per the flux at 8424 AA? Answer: 0.13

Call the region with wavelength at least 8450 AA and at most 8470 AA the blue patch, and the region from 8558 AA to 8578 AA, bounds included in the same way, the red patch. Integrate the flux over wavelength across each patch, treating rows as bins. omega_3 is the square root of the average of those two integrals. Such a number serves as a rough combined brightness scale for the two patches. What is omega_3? 13.4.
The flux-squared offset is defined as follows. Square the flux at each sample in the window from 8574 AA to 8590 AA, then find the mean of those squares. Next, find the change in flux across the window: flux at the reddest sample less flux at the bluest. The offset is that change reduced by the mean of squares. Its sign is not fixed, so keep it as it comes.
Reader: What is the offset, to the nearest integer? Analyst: -90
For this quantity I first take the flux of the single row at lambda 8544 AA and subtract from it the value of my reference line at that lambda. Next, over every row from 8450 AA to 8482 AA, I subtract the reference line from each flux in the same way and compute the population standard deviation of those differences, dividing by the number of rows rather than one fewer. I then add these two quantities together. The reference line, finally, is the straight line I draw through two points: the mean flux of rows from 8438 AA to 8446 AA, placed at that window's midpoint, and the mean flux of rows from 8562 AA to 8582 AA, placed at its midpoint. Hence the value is -1.3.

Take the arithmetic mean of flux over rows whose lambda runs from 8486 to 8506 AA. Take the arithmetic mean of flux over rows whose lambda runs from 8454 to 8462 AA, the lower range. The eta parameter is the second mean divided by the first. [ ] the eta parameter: 1.04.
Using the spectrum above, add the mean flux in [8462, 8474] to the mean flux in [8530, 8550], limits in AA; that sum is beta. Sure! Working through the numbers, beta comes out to 16.5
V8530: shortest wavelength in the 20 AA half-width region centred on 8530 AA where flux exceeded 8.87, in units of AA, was 8516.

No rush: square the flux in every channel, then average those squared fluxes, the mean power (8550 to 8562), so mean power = 77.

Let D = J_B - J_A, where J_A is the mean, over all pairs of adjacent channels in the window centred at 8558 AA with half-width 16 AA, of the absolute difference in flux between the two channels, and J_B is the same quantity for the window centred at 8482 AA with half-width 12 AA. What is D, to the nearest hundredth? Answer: 0.00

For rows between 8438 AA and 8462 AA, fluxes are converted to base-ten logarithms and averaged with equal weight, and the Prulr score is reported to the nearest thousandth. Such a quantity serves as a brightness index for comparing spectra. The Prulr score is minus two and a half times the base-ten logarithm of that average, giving 0.027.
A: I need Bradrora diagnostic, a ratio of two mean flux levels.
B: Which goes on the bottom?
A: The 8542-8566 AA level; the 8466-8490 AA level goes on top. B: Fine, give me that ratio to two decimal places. 1.09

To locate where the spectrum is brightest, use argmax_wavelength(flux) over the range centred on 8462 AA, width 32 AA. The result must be 8448 AA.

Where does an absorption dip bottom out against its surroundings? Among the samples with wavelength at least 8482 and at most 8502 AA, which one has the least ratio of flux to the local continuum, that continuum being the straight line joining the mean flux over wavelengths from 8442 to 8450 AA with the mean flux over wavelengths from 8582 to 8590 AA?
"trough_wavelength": 8496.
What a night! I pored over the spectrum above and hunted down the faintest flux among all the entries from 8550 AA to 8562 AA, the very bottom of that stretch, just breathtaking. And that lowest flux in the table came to 8.47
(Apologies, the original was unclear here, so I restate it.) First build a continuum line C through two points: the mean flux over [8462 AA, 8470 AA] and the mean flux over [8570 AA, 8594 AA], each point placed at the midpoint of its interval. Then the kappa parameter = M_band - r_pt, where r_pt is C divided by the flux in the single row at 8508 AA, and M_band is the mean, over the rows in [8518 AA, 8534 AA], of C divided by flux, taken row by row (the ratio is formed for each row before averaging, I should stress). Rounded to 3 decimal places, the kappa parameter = 0.023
